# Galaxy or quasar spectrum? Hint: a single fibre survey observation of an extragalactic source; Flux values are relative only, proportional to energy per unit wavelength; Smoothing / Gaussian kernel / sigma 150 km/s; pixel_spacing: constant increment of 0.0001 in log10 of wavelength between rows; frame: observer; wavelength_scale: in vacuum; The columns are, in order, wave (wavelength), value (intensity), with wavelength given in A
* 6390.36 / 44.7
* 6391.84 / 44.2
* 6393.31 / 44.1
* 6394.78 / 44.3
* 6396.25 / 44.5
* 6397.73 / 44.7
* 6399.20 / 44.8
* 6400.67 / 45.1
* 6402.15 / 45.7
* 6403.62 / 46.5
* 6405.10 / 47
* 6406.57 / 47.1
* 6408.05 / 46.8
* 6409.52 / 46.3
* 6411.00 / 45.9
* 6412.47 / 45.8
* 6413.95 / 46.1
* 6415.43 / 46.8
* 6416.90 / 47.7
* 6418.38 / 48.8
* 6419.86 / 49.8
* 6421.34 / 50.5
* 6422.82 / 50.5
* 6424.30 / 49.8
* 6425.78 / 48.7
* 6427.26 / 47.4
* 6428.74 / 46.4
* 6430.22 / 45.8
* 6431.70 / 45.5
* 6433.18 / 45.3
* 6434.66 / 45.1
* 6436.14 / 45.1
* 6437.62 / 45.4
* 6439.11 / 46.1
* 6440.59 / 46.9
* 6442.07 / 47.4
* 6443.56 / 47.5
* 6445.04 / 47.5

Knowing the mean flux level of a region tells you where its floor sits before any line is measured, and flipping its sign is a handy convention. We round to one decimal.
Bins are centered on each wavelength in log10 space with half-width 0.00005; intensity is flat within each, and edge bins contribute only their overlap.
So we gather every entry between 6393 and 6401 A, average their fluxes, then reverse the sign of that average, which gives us -44.6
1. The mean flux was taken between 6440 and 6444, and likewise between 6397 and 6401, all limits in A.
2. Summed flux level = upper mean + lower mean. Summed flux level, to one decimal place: 92.1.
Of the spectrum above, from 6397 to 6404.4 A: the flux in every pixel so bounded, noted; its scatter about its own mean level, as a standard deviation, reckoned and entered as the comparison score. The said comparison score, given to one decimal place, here 0.7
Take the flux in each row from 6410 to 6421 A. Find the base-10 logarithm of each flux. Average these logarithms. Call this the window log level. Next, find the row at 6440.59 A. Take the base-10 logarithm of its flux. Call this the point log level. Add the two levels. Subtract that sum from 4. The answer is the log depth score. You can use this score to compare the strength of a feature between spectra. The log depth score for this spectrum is 0.654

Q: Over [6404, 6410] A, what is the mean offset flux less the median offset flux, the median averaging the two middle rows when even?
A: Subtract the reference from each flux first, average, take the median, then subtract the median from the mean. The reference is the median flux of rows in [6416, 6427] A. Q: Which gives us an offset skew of -0.10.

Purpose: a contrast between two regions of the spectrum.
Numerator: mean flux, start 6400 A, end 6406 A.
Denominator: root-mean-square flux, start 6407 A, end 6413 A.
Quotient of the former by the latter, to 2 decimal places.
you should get 1.00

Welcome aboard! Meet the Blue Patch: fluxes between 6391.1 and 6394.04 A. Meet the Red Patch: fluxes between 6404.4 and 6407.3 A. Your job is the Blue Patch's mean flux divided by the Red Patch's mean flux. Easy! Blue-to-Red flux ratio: 0.94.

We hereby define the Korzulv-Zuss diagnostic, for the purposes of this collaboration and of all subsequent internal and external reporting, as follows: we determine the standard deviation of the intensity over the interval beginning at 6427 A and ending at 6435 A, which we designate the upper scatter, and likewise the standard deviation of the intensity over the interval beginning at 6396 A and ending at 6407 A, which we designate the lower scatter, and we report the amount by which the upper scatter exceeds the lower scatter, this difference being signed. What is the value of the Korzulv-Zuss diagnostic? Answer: -0.2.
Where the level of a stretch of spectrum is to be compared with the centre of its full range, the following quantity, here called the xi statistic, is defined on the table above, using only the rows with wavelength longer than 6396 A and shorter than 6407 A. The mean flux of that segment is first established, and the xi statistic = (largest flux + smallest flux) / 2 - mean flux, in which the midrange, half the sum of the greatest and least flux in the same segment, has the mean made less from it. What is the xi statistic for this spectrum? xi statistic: 0.12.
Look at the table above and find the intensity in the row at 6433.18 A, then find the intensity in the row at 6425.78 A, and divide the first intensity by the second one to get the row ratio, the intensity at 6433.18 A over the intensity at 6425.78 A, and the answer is 0.93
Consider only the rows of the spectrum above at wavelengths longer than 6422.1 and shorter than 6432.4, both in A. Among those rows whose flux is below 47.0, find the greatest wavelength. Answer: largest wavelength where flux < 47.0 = 6431.70 A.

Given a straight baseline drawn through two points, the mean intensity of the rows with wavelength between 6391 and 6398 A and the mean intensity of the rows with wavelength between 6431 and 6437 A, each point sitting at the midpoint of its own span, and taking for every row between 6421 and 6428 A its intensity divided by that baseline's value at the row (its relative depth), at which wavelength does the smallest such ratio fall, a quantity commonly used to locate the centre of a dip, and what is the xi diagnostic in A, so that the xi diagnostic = 6427.26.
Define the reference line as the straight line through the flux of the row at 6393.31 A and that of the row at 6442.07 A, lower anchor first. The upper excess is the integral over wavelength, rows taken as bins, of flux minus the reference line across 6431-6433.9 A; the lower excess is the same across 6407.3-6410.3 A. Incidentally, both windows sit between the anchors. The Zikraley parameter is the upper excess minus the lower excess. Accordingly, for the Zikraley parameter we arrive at -8.1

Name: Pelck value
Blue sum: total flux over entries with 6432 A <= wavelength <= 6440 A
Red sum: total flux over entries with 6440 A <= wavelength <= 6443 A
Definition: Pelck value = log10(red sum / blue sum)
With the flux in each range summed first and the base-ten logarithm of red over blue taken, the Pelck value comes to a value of -0.4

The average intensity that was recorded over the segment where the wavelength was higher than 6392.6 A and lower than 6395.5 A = 44.2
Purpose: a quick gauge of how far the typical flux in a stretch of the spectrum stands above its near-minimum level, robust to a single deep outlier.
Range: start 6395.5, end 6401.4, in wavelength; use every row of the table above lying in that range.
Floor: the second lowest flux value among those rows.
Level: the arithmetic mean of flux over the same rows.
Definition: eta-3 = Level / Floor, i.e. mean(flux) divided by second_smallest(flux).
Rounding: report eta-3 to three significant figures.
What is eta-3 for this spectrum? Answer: 1.00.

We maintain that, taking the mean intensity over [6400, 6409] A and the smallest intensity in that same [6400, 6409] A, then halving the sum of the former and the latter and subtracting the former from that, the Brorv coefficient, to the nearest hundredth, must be -0.63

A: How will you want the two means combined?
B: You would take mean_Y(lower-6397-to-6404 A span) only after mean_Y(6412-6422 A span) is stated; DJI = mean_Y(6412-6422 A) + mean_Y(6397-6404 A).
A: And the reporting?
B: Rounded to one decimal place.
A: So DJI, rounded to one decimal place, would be 93.3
